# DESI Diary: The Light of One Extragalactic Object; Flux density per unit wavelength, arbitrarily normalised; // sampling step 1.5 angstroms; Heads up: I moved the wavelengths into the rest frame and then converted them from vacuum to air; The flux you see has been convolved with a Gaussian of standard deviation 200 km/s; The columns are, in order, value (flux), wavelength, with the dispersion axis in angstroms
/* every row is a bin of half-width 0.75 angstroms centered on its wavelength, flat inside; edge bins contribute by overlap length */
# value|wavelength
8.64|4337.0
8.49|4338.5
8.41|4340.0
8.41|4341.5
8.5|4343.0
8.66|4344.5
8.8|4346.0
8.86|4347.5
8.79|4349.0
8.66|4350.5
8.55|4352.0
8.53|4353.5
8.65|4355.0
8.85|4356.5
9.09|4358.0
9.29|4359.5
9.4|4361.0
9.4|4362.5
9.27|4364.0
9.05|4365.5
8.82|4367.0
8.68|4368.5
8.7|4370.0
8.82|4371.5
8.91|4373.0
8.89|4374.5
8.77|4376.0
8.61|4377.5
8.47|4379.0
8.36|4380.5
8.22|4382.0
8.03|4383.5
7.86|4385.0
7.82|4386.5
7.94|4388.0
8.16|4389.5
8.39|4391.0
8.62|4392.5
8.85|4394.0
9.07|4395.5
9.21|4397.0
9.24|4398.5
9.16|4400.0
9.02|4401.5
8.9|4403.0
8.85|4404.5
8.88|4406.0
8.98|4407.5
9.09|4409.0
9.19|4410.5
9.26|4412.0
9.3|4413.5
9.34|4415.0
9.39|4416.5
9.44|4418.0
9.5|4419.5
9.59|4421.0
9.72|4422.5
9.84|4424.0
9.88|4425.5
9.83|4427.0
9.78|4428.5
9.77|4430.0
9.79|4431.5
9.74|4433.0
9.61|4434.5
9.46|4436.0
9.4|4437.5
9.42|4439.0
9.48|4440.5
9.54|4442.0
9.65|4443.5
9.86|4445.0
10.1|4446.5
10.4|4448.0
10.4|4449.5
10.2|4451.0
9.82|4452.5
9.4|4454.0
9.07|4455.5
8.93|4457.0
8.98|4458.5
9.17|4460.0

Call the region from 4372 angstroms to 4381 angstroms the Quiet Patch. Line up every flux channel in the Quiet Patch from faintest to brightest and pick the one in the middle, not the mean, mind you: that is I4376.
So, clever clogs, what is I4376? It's 8.7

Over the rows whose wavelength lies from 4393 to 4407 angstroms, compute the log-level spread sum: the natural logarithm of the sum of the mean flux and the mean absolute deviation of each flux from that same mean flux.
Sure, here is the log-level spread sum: 2.21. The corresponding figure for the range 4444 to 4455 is 2.33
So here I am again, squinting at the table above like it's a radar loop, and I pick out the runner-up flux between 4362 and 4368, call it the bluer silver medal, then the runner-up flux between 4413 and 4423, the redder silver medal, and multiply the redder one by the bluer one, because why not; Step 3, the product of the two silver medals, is 89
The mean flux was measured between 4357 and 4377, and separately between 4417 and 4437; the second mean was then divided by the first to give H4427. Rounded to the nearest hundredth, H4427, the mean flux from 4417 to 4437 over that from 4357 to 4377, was 1.08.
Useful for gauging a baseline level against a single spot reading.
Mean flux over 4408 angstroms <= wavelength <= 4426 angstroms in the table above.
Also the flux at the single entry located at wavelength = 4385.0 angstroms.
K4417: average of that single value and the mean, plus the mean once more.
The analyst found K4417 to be 18.1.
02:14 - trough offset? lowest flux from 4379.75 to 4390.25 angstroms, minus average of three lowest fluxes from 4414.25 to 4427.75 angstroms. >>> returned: -1.6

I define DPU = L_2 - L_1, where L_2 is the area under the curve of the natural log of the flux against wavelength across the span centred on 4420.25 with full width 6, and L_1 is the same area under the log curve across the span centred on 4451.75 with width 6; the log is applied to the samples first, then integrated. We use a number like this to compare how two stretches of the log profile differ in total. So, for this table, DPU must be -0.24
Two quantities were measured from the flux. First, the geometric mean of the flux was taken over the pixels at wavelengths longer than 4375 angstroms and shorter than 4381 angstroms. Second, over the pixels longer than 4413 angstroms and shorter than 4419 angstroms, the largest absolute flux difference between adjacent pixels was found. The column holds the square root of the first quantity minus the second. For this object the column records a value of 2.87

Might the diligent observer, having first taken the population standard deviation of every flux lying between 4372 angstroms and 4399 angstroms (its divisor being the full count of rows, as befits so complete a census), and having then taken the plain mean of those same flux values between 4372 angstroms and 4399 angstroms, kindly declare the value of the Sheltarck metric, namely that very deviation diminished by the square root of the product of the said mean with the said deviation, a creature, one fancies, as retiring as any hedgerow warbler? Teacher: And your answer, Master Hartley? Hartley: -1.50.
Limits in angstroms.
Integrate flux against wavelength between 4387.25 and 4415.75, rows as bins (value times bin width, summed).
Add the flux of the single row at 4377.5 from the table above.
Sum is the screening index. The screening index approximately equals 263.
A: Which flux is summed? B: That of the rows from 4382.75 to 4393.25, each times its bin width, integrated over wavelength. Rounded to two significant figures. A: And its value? 85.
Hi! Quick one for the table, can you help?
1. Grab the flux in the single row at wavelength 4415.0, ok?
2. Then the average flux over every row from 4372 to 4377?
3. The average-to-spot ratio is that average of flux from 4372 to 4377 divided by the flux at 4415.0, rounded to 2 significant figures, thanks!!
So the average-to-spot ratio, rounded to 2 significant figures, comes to 0.95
